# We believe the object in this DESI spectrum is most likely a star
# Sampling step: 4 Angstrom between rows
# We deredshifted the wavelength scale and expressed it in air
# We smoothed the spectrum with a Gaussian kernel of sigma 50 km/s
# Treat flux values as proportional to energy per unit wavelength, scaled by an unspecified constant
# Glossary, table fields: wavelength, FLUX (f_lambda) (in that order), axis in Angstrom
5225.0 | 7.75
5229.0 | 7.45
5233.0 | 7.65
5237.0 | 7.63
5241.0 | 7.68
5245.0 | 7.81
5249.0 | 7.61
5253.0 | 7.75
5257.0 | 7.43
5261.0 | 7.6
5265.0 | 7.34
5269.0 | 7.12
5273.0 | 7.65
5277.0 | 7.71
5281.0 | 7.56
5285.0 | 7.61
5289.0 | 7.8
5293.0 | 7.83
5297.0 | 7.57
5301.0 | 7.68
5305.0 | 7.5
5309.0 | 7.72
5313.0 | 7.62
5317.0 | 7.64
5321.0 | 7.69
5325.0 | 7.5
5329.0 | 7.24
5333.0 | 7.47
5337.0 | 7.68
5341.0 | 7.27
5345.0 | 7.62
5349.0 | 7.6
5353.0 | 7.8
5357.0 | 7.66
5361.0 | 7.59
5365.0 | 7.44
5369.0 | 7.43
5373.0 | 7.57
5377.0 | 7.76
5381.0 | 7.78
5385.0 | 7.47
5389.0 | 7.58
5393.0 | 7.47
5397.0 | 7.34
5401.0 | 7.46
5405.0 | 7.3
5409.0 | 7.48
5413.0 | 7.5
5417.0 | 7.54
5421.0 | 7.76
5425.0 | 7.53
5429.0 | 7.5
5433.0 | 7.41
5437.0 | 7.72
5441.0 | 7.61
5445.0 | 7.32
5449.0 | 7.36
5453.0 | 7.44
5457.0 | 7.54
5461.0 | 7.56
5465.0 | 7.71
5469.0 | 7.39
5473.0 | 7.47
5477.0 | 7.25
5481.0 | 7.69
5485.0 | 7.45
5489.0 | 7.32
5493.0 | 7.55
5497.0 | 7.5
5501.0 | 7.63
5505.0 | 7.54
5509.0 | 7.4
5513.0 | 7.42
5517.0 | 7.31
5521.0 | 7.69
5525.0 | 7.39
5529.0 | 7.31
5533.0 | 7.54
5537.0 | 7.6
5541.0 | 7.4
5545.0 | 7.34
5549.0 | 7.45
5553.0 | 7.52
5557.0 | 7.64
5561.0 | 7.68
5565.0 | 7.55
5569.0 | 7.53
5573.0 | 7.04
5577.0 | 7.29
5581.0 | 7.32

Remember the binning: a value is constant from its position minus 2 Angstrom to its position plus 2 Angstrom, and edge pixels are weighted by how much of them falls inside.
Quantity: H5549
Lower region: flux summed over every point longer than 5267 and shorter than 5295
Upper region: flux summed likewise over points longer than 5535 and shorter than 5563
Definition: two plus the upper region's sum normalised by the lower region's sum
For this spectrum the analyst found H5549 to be 2.988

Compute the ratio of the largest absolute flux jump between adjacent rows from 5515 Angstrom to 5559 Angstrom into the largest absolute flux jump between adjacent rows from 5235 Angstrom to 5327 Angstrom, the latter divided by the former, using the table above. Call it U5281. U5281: 1.4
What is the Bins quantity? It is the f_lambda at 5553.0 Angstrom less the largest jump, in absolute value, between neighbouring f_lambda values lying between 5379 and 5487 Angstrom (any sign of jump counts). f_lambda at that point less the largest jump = 7.08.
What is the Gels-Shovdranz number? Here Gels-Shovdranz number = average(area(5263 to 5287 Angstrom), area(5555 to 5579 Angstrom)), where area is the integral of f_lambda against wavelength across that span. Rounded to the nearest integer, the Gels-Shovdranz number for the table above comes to 179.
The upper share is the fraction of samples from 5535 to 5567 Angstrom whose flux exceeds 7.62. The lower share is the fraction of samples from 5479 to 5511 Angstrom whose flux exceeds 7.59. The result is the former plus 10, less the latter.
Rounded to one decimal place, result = 10.0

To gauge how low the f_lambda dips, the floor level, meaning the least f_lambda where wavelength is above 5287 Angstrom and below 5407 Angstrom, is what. 7.24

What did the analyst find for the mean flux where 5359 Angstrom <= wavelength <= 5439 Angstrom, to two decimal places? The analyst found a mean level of 7.53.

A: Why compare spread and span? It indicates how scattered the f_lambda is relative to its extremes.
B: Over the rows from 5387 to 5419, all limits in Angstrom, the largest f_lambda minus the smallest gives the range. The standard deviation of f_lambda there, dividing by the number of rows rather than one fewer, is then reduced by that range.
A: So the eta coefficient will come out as -0.19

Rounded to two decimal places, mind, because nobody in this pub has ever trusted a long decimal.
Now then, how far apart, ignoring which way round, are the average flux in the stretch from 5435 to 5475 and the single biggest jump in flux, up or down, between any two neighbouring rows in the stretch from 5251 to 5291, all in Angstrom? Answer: 6.98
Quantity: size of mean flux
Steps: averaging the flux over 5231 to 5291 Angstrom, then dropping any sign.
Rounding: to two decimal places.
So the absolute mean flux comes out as 7.60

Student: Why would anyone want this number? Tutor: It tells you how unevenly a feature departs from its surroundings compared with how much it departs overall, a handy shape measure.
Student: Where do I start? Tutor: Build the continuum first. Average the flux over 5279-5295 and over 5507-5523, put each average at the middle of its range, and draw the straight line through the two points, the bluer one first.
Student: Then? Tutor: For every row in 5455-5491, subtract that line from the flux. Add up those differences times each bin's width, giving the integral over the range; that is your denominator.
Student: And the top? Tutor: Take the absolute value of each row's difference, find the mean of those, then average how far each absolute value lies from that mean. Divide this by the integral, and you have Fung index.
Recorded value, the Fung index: -0.15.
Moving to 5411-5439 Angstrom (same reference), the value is 0.17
